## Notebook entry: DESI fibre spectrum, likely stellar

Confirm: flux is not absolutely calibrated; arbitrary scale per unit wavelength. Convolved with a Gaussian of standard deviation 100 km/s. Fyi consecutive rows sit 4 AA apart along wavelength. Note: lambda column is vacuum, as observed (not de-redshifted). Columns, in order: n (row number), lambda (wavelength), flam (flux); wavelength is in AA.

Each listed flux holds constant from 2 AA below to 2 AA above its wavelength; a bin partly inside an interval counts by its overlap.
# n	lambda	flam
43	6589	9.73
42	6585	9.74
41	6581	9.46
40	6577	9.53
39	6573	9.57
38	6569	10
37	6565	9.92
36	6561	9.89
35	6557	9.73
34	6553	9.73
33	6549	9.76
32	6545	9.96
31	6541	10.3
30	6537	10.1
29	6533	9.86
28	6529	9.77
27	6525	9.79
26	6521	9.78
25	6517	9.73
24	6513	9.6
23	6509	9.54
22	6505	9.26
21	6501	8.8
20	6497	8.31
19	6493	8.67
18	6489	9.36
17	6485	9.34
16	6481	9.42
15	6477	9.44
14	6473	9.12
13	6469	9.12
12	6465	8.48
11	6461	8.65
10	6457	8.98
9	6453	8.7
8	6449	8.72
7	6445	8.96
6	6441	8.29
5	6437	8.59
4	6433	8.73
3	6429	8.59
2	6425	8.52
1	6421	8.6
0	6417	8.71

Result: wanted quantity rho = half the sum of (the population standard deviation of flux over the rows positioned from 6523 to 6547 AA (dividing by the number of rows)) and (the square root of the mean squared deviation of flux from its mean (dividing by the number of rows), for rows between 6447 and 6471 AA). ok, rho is 0.20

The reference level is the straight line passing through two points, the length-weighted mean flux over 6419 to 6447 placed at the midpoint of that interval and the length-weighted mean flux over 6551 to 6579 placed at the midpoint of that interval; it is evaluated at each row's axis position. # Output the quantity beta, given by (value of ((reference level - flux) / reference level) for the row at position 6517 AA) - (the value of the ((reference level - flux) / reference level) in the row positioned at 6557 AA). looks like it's -0.04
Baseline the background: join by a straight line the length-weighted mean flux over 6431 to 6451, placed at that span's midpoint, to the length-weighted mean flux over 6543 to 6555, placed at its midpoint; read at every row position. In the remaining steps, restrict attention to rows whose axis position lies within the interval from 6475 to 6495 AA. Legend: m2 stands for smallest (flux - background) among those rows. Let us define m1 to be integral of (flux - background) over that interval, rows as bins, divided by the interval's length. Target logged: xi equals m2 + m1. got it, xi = -0.4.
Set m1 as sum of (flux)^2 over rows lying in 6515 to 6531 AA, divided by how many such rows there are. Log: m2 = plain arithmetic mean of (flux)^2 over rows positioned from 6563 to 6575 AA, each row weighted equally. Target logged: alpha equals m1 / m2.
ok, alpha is 0.99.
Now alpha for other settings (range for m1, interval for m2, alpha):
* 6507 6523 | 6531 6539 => 0.94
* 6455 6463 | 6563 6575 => 0.80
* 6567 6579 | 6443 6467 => 1.23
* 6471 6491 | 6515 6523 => 0.92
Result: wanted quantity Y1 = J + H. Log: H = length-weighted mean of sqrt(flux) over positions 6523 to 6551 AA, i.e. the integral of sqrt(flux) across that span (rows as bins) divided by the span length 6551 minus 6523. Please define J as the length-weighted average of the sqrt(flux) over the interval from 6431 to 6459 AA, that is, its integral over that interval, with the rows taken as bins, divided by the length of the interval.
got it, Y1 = 6.10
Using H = 3.15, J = 2.95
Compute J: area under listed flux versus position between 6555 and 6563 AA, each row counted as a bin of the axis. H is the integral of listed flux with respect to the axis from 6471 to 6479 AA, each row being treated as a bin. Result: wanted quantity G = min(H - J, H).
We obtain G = -4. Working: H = 74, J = 78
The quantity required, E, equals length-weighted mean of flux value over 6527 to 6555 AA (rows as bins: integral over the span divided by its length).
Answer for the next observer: 9.93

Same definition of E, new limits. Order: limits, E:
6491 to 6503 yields 8.59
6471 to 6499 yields 9.09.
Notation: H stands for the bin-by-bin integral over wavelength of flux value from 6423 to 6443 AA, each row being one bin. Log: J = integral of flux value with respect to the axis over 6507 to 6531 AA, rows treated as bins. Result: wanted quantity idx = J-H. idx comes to 62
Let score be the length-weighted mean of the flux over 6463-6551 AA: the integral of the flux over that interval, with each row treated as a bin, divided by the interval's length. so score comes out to 9.4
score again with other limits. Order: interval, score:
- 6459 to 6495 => 9.1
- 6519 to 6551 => 9.9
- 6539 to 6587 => 9.8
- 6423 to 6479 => 8.8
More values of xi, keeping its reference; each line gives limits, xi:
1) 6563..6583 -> -1.1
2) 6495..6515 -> -1.2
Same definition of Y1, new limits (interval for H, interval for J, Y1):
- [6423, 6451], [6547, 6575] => 6.07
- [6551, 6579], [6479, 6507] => 6.13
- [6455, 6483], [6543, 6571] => 6.14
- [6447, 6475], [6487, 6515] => 5.98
